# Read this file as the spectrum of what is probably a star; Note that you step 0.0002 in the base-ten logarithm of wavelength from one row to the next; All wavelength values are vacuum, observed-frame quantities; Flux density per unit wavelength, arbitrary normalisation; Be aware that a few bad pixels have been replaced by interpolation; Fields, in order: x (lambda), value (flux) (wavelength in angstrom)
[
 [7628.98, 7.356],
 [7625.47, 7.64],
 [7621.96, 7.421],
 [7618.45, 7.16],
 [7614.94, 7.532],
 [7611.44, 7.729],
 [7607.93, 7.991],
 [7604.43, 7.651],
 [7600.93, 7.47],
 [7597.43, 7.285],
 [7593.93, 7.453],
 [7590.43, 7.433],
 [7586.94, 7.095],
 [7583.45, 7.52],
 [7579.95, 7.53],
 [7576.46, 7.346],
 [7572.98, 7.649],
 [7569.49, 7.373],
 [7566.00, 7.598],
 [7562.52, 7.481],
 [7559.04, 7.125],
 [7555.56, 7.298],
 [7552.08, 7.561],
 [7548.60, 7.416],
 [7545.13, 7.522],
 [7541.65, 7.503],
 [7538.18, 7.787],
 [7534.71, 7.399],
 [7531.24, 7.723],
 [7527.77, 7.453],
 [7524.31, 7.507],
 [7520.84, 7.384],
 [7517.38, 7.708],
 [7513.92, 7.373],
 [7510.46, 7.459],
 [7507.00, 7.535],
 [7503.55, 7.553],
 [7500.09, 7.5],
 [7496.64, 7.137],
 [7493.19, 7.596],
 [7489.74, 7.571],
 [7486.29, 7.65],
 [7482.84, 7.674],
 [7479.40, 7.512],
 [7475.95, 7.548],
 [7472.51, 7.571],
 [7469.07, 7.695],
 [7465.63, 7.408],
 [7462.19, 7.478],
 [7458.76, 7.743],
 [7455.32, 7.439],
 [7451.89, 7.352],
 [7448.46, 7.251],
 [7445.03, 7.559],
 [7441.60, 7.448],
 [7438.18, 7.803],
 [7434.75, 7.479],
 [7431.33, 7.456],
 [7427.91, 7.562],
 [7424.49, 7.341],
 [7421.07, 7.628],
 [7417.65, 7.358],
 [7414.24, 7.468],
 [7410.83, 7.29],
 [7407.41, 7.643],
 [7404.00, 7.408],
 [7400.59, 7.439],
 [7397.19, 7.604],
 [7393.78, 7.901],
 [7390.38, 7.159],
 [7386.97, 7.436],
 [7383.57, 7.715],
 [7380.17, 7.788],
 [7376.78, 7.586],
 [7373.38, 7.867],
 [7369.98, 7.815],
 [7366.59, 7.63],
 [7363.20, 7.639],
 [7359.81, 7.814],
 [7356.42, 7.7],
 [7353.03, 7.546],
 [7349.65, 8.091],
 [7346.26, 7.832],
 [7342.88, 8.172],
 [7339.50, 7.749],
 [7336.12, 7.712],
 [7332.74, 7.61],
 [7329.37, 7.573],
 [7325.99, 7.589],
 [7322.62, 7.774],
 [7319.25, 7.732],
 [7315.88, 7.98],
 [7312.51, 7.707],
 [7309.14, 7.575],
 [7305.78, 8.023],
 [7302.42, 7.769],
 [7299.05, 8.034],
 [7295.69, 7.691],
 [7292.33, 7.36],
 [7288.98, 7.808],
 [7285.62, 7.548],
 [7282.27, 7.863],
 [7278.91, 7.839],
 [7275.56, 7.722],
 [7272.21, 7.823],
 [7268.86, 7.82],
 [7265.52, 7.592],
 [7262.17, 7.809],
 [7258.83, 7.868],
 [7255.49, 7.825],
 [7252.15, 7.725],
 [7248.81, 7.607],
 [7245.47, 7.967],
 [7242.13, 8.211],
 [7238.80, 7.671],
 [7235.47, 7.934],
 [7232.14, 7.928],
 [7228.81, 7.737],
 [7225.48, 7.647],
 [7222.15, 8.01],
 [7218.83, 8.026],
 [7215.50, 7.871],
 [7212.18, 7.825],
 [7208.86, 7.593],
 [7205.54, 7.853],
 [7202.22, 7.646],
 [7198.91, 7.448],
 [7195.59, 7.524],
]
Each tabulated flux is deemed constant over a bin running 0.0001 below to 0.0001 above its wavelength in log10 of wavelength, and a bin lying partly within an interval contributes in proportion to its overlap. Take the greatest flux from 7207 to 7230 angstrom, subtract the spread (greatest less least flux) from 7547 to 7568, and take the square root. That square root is 2.75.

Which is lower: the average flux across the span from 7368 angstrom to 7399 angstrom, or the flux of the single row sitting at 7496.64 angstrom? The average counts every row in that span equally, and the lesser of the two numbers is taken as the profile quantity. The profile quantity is 7.14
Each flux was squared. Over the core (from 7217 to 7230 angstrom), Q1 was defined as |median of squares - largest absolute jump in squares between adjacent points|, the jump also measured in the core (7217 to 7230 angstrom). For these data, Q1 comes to 56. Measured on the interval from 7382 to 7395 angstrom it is 46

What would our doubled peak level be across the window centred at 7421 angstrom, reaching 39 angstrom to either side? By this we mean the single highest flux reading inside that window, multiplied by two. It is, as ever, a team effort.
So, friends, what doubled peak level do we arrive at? 15.8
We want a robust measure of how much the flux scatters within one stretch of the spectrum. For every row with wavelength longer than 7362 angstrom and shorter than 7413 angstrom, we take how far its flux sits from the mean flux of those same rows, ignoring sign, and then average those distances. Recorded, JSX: 0.17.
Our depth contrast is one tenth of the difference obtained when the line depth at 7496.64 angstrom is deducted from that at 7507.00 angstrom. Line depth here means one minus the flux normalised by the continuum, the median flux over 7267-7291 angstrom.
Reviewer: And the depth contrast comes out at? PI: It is -0.0051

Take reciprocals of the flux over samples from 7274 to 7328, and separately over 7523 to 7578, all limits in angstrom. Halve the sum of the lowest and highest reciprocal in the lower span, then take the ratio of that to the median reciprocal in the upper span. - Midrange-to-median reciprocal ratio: 0.98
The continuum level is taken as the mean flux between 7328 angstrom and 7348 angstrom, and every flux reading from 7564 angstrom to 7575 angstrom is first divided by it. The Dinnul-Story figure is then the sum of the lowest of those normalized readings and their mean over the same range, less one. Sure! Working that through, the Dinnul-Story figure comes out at 0.92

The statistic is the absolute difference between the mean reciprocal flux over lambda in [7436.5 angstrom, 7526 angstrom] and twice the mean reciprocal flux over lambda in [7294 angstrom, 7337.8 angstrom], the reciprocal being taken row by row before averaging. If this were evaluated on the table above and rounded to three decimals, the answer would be 0.125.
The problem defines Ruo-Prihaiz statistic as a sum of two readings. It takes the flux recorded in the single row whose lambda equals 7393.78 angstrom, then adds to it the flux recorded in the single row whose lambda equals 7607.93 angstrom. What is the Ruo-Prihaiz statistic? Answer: 15.9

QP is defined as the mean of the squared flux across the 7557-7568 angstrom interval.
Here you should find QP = 54.8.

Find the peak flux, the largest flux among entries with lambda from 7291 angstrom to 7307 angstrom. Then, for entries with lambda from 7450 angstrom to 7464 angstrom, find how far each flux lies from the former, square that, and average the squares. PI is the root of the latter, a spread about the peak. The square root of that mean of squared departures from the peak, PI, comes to 0.55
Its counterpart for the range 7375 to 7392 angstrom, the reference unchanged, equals 0.55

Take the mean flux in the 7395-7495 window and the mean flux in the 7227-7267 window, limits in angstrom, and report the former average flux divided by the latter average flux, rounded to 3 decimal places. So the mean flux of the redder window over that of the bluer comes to 0.961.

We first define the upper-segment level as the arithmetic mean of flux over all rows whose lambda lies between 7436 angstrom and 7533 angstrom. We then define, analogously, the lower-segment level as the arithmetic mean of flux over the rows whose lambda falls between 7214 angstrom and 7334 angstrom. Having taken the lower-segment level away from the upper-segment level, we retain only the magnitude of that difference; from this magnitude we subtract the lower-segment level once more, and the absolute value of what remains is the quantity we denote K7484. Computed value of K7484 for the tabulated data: 7.52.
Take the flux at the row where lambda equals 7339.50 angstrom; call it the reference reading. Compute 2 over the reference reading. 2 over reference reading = 0.258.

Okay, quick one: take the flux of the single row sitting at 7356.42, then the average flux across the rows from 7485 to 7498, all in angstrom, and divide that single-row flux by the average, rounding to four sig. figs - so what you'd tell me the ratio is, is 1.028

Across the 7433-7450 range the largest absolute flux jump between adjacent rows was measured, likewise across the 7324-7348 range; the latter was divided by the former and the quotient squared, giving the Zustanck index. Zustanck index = 1.4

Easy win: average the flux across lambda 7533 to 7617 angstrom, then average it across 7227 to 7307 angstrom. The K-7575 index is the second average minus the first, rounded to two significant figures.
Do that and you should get 0.31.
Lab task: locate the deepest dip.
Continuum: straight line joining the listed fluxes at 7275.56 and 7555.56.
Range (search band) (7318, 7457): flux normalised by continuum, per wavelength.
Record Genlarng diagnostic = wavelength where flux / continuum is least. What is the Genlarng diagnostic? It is 7390.38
